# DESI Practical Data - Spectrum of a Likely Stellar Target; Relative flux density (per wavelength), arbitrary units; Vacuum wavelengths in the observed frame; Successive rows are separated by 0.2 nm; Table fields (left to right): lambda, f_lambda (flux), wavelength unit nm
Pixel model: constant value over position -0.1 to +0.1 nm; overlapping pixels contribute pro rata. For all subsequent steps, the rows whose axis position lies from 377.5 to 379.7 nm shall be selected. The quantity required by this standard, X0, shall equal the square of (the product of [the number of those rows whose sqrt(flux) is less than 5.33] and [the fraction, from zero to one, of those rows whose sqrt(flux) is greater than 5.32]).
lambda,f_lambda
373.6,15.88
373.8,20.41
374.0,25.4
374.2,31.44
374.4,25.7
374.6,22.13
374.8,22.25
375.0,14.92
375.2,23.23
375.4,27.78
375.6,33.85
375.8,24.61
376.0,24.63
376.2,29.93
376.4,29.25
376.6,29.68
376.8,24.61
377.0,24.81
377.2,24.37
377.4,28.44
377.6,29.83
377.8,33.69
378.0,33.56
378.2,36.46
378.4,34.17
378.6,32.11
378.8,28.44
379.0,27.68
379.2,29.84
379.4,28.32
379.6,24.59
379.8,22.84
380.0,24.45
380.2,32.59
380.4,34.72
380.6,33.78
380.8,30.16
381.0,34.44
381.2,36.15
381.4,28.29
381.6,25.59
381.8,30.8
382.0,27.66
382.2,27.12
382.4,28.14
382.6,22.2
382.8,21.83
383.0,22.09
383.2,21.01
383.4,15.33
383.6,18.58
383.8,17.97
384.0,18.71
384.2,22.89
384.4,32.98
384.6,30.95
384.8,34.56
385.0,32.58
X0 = 6.0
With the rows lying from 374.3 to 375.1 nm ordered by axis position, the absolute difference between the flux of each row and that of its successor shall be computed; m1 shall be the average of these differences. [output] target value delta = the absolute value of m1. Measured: 3.67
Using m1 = 3.7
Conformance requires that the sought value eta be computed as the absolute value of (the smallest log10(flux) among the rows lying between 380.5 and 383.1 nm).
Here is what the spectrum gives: 1.34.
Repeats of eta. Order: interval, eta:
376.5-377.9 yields 1.39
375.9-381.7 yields 1.36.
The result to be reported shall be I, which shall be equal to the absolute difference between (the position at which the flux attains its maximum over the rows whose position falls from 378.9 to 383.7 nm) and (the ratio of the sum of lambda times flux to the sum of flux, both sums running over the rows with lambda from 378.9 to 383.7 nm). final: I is 0.04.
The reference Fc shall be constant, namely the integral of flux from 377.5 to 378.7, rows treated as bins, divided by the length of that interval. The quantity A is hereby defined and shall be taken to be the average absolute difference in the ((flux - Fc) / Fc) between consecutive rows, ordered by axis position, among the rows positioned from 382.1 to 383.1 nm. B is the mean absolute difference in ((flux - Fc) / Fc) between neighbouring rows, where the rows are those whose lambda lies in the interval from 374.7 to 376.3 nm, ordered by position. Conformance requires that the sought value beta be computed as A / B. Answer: 0.3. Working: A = 0.06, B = 0.175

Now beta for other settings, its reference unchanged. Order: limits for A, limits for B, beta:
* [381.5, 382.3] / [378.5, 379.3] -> 1.3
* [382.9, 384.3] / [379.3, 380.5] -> 0.7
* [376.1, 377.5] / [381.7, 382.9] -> 0.8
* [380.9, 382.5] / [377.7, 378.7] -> 1.7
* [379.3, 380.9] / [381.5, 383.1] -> 1.3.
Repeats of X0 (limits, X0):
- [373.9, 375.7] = 2.4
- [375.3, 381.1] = 51.9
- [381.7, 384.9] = 9.0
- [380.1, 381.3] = 0.0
